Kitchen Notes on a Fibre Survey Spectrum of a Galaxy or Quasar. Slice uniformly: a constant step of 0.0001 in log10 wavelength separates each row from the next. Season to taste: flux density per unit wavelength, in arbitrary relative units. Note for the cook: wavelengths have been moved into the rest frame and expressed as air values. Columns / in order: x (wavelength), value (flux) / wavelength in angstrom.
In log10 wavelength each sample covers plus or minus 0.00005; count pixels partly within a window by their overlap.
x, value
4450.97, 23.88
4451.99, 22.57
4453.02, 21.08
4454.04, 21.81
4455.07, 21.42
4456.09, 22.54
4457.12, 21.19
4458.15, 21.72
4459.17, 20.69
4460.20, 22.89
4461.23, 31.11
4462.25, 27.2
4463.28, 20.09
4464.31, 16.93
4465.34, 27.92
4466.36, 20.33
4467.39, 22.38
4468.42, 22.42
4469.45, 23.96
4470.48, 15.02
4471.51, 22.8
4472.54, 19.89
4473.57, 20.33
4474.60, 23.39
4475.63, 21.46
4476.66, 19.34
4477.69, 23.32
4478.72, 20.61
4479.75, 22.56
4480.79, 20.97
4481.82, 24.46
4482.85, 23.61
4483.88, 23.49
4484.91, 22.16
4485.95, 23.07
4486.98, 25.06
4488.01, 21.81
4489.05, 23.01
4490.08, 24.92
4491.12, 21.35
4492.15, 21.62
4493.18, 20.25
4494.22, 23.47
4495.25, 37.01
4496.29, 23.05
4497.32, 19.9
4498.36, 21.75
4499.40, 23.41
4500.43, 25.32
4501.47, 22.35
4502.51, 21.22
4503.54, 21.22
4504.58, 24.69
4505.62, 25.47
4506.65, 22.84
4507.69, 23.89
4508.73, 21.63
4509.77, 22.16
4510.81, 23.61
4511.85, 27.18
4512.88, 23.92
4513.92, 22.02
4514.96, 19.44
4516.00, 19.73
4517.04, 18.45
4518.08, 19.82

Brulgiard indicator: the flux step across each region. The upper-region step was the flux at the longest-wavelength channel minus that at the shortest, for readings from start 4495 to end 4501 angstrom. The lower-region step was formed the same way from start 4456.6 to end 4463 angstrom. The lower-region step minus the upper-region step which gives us 18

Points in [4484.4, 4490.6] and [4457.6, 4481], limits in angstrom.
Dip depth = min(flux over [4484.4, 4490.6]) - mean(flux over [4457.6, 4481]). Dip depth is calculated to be 0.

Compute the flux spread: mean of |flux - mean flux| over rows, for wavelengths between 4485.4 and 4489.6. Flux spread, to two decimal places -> 0.91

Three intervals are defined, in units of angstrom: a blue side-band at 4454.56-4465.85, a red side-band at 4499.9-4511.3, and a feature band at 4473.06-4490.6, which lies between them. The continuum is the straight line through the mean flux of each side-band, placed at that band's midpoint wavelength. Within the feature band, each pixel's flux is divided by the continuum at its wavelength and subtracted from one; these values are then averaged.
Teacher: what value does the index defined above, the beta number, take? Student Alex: 0.023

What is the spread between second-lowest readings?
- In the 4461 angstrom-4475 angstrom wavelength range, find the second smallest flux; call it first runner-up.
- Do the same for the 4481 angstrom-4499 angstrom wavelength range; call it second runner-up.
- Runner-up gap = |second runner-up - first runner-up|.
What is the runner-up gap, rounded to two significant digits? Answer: 3.3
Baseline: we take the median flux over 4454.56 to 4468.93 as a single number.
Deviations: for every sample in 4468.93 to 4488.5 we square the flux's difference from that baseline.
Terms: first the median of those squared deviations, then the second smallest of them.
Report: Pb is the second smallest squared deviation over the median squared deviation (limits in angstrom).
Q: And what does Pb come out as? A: 0.028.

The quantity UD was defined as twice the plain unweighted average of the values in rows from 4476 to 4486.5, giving 44.7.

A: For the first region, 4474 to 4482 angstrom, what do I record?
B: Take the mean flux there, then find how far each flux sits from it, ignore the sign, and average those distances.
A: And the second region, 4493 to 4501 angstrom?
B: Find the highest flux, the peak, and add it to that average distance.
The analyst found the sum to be 38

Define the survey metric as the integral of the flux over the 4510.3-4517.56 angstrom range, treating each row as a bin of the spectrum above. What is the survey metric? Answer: 160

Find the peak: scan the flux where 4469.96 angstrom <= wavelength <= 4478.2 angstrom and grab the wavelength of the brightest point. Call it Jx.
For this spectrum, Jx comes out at 4474.60 angstrom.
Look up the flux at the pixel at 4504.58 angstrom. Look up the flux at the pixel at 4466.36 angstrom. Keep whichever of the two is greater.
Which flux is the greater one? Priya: 24.7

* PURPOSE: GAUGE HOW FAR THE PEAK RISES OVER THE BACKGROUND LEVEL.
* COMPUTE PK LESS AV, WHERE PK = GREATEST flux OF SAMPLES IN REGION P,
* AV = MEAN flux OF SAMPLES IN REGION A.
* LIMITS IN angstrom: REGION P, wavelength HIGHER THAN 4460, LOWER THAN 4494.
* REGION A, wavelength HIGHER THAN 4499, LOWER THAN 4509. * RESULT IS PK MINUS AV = 7.9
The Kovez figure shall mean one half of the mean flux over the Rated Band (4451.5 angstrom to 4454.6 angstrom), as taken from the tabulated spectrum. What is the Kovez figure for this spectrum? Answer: 10.9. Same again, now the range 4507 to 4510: 11.3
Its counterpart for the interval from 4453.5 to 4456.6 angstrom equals 11.0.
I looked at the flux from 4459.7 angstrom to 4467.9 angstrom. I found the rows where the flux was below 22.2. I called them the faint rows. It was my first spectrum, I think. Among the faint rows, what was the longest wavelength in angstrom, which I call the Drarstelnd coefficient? 4466.36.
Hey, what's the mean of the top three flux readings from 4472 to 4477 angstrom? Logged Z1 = 21.7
